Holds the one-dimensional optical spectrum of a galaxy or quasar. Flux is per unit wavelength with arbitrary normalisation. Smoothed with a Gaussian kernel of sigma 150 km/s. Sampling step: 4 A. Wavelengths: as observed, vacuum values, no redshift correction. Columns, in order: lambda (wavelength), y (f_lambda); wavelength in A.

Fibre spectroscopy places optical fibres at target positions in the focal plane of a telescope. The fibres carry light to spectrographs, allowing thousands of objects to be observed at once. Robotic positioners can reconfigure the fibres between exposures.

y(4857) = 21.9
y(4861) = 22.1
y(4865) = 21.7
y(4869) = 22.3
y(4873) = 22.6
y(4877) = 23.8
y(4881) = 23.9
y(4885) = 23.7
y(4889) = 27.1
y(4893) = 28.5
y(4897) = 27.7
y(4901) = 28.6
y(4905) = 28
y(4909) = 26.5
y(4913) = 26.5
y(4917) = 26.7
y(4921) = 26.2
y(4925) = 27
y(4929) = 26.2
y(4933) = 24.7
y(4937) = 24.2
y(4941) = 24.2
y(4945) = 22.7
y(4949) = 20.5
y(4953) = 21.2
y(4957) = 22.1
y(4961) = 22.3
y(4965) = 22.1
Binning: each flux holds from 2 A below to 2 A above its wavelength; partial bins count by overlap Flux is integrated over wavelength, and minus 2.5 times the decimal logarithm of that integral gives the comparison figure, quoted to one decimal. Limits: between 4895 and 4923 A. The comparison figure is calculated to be -7.2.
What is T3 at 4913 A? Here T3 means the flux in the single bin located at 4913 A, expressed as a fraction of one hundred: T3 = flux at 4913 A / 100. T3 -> 0.265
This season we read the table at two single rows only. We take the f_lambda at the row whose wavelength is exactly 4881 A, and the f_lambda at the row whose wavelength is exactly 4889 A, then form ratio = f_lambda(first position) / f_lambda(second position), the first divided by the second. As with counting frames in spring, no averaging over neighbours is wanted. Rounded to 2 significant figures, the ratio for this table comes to 0.88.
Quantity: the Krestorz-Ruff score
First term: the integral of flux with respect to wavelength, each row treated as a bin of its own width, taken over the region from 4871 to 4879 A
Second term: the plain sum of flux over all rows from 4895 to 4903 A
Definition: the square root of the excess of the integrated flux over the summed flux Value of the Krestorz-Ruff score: 11.4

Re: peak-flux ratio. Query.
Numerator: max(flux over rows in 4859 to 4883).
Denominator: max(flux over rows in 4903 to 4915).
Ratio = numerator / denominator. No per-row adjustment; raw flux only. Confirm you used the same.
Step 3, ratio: 0.85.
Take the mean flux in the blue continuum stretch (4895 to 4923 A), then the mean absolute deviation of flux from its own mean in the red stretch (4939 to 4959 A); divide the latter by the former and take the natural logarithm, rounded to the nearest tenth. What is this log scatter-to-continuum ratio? -3.3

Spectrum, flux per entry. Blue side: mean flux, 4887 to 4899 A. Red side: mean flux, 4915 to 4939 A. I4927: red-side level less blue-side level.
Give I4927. -2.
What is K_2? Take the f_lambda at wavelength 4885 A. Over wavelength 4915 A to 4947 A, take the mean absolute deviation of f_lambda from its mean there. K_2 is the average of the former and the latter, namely 12.49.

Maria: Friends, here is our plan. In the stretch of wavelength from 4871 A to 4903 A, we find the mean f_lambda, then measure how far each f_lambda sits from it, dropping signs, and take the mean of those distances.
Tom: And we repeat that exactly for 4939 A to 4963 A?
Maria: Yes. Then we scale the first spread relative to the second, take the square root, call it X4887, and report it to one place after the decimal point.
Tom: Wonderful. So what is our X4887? 1.6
